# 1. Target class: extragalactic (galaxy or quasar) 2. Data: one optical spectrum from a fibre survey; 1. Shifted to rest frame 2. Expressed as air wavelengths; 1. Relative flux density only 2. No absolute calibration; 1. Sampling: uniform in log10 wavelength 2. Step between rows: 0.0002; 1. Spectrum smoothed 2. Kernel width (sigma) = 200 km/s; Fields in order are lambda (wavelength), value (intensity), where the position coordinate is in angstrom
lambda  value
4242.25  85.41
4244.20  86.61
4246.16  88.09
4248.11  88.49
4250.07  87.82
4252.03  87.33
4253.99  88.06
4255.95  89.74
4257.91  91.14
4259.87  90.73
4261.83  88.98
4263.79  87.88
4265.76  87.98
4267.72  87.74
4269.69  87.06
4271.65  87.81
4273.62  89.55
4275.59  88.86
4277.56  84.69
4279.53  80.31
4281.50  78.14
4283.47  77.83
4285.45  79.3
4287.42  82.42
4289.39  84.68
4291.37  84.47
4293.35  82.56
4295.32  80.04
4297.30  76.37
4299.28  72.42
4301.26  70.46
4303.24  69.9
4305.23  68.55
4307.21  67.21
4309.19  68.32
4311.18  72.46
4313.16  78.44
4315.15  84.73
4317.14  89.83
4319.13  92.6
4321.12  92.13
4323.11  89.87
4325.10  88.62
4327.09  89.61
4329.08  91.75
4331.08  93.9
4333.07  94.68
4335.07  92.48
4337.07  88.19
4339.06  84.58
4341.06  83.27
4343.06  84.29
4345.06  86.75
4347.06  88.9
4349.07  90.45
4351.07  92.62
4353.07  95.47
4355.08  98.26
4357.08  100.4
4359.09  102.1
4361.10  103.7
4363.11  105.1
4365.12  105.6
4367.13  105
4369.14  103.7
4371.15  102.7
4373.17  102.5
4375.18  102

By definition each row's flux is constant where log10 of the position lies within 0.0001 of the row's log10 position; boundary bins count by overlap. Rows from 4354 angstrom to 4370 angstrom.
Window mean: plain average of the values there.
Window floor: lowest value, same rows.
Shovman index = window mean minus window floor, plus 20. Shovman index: 24.7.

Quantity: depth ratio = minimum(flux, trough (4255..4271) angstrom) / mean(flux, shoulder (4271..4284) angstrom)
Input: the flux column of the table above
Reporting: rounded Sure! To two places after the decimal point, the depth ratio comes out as 1.04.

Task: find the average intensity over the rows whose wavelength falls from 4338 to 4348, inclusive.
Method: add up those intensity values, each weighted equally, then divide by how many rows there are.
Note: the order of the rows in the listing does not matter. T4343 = 86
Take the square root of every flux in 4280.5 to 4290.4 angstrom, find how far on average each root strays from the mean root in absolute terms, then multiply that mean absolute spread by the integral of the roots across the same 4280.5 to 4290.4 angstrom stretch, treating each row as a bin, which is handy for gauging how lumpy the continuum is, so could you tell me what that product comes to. 12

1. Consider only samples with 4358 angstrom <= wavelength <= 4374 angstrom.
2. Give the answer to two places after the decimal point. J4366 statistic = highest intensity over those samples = 105.60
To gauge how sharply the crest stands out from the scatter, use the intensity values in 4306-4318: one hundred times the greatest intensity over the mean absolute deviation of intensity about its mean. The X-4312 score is 1197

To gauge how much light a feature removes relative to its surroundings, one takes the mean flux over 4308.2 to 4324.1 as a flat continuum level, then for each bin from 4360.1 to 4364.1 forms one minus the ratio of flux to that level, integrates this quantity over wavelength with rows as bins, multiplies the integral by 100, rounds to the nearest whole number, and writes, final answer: -100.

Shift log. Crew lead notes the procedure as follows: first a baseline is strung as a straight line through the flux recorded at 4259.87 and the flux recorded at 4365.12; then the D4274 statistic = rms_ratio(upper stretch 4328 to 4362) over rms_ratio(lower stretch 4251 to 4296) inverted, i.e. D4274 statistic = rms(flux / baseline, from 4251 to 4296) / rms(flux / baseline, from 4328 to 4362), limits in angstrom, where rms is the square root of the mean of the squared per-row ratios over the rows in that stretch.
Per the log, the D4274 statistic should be 1.03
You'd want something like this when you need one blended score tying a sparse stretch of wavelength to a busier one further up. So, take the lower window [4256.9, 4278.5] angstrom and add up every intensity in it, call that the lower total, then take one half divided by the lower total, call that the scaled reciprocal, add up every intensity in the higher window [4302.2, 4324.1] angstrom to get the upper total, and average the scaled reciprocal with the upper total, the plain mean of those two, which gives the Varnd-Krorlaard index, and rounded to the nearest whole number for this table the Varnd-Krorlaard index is 437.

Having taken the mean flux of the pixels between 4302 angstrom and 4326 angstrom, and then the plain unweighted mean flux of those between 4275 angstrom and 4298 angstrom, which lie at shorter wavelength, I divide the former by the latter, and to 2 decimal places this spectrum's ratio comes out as 0.98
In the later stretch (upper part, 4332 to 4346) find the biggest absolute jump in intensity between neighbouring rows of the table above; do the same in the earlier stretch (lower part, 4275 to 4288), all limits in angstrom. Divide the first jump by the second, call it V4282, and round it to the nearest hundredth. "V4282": 0.98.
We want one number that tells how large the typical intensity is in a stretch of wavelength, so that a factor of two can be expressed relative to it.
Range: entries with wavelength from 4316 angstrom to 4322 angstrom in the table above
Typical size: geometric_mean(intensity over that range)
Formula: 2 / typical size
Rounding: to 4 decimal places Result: 0.0219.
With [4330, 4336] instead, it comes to 0.0213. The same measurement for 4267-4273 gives 0.0228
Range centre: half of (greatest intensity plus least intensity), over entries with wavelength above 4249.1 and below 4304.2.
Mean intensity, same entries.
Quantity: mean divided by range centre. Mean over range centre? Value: 1.04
